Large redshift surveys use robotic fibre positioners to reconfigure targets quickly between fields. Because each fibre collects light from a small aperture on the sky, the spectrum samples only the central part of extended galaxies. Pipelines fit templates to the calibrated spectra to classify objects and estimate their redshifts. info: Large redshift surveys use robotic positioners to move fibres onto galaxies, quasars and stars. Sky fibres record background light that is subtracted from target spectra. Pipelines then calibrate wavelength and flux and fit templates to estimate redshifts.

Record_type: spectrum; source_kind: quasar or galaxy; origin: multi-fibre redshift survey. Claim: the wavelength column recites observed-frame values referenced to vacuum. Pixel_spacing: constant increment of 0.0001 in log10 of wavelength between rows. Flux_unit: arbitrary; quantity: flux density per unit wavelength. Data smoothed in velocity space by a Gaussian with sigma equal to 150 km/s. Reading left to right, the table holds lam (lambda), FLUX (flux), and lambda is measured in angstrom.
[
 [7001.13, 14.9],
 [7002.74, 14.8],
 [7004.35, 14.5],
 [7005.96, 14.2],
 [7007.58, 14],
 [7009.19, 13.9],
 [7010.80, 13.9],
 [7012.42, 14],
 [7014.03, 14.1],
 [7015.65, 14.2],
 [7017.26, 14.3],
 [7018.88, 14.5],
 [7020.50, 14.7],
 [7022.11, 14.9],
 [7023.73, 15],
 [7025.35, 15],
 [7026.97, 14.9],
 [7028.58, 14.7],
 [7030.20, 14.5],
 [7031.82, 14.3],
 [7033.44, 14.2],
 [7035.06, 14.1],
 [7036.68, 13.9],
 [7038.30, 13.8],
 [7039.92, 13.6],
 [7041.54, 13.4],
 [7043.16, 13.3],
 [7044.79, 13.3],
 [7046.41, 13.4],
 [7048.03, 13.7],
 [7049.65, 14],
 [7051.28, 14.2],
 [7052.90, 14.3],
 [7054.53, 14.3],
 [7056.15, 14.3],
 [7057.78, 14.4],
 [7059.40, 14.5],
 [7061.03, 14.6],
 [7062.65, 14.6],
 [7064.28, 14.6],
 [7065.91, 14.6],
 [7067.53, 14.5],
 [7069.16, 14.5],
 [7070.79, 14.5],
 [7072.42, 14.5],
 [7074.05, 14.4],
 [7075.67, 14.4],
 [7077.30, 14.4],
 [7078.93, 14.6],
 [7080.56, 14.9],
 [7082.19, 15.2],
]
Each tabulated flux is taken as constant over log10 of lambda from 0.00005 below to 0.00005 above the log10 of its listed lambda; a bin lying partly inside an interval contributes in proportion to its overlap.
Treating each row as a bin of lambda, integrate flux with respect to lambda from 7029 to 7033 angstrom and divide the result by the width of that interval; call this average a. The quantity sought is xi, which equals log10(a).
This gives 1.16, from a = 14.4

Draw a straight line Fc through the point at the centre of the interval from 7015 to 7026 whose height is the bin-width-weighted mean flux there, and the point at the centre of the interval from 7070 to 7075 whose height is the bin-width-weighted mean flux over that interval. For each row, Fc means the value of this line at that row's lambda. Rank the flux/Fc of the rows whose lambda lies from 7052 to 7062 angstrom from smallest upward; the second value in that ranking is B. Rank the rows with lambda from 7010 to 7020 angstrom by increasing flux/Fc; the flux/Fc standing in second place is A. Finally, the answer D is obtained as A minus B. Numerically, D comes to -0.03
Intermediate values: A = 0.95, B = 0.98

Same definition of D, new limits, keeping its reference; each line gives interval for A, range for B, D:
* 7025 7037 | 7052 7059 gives -0.02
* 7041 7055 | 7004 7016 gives -0.03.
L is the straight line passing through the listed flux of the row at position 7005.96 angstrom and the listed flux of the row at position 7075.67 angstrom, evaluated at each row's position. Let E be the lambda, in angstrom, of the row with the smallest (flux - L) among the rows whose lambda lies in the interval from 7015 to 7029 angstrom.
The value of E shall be 7015.65 angstrom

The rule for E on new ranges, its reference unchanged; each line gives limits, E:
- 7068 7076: 7075.67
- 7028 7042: 7041.54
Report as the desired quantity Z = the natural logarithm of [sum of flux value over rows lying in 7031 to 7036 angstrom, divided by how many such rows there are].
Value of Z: 2.65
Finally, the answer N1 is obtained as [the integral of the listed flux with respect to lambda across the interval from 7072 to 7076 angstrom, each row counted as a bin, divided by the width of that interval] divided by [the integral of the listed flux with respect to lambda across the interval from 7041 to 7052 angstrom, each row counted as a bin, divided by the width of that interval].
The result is 1.06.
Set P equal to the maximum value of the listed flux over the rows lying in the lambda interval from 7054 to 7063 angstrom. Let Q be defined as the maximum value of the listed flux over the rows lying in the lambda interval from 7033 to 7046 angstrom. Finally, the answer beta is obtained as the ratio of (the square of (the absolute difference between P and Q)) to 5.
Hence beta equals 0.032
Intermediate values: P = 14.6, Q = 14.2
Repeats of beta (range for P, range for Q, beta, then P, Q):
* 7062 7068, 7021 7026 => 0.032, 14.6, 15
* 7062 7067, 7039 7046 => 0.200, 14.6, 13.6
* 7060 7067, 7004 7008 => 0.002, 14.6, 14.5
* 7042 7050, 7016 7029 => 0.200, 14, 15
